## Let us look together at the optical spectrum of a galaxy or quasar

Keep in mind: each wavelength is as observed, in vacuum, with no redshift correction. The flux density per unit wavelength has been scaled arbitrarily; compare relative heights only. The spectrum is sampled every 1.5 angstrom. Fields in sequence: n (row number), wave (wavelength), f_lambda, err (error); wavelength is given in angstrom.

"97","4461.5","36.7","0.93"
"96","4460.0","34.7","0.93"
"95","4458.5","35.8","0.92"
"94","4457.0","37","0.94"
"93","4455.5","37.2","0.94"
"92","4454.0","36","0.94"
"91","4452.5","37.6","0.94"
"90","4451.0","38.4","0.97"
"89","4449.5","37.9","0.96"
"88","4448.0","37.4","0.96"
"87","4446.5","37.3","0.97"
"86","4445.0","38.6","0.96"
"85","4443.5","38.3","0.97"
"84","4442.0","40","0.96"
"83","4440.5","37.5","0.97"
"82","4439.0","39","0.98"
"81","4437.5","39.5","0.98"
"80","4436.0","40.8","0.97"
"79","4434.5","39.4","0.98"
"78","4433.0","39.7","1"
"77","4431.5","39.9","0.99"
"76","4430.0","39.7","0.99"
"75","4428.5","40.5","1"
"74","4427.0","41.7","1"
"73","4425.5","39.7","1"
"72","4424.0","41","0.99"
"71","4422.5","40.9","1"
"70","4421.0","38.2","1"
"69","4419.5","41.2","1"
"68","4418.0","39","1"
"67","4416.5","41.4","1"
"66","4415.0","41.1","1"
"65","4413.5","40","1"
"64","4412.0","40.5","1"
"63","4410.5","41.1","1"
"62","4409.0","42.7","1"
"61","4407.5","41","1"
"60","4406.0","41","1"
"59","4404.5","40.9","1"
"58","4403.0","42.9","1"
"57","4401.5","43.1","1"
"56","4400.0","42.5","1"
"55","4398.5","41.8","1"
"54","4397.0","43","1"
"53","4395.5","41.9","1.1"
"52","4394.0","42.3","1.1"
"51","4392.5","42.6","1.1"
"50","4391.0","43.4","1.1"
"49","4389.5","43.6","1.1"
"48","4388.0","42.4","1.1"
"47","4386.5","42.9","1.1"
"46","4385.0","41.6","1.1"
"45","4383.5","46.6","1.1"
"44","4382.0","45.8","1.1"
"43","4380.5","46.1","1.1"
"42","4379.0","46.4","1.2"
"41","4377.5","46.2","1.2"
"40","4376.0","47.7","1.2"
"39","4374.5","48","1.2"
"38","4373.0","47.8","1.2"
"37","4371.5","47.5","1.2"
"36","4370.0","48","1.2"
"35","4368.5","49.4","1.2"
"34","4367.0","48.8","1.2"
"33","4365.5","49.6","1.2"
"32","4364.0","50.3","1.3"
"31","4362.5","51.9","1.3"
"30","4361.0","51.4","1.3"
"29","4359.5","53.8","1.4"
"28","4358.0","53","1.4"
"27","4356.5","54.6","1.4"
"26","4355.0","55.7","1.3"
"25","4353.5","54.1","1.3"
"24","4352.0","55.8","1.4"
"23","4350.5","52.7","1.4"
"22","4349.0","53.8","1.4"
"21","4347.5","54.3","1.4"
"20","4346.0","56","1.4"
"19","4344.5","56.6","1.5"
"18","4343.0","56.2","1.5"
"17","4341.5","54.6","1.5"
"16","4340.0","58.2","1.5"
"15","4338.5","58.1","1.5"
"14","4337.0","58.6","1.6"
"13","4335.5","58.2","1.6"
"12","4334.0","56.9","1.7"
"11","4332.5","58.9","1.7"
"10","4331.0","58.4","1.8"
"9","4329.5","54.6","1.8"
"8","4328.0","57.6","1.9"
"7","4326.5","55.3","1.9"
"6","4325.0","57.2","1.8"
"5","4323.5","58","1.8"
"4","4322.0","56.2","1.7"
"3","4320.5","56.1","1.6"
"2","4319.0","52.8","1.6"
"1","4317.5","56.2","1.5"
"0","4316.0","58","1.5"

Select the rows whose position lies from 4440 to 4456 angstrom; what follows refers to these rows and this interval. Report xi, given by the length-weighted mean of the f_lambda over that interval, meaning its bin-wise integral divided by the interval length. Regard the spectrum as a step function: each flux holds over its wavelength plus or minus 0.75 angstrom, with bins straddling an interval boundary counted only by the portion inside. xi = 37.9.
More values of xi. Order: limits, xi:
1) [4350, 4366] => 53.0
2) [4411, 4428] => 40.4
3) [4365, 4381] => 47.8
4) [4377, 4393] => 44.3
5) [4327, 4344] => 57.3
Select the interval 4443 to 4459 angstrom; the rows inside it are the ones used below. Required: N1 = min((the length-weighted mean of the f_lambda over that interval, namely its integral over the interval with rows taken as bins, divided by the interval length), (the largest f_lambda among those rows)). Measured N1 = 37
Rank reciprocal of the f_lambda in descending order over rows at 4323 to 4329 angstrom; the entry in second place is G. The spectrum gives 0.017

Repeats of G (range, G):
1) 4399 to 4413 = 0.024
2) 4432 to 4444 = 0.026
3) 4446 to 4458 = 0.027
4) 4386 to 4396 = 0.024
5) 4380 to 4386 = 0.022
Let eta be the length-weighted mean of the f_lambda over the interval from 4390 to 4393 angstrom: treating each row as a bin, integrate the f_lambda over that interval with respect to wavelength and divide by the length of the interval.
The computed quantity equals 43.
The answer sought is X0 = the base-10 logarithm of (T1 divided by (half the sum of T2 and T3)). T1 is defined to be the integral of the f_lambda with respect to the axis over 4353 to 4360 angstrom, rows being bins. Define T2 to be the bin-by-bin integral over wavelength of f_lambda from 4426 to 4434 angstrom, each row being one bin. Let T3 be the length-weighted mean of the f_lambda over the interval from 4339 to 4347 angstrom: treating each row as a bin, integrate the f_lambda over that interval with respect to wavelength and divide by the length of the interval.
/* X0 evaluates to 0.30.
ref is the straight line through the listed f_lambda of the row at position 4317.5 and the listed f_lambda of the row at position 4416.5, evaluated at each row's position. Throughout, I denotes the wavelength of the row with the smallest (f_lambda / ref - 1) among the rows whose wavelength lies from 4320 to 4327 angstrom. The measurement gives 4320.5 angstrom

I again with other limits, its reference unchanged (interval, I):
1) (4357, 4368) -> 4367.0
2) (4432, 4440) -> 4434.5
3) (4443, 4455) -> 4454.0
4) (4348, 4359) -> 4350.5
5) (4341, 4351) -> 4350.5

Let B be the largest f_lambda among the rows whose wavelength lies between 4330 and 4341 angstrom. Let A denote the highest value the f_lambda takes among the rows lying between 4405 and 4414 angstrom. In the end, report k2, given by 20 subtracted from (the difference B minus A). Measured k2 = -4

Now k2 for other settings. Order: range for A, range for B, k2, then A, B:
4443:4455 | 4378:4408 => -12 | 38.6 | 46.6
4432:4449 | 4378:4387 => -14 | 40.8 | 46.6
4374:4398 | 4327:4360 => -9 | 48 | 58.9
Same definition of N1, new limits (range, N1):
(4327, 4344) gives 57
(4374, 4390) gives 45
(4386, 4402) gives 43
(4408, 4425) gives 41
